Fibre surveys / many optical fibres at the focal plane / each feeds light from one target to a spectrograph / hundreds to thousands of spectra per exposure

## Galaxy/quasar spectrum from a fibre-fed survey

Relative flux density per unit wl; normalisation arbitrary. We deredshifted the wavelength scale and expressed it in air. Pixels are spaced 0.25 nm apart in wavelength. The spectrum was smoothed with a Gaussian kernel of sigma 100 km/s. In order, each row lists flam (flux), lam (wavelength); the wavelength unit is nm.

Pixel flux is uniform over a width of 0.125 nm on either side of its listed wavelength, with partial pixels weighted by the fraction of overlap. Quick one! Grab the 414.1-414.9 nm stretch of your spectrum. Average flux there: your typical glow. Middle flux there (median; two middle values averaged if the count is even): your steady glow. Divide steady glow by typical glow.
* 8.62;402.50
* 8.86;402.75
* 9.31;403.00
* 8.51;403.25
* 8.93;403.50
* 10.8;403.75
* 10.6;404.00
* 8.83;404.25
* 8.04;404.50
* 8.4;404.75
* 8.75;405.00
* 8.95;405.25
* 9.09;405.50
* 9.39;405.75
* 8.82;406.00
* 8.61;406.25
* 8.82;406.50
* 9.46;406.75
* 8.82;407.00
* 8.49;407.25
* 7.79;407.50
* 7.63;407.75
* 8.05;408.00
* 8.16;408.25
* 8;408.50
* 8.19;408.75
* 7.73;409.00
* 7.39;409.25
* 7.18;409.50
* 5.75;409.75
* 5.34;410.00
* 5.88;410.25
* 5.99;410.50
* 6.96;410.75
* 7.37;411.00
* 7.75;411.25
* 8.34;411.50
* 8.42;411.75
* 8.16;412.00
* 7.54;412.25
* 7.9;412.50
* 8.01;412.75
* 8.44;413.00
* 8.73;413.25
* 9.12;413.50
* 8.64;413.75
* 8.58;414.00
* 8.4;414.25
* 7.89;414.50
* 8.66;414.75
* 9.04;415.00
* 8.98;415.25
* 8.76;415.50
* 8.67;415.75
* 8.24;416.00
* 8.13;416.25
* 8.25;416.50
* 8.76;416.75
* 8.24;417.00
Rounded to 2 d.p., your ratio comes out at 1.01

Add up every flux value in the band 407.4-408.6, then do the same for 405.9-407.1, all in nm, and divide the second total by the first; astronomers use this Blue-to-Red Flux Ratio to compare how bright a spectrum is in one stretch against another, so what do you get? 1.12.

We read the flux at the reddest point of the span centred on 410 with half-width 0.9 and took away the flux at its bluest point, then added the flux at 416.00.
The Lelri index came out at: 7.81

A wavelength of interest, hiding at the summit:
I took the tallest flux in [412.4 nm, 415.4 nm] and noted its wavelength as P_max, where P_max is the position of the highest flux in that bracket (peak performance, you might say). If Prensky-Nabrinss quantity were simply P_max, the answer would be 413.50 nm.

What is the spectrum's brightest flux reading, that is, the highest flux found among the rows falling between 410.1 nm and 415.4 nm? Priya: 9.12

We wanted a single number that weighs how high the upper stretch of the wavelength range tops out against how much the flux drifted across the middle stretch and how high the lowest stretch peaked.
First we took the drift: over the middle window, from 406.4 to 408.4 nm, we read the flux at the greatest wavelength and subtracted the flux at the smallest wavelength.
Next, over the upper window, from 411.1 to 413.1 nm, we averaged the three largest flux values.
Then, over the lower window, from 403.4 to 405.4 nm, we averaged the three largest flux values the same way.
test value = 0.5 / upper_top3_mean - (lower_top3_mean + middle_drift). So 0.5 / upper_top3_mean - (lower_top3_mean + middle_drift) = -9.4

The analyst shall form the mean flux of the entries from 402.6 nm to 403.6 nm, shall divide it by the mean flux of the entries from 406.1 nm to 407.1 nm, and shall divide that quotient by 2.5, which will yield 0.399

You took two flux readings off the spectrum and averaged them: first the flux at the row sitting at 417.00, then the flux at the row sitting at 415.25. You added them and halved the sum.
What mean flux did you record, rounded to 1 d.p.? 8.6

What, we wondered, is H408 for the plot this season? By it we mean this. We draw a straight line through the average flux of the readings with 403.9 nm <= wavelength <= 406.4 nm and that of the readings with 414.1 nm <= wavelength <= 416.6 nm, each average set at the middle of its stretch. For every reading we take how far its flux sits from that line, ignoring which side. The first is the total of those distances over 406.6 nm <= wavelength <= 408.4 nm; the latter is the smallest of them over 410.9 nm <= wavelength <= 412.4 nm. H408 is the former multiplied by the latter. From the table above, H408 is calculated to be 1.1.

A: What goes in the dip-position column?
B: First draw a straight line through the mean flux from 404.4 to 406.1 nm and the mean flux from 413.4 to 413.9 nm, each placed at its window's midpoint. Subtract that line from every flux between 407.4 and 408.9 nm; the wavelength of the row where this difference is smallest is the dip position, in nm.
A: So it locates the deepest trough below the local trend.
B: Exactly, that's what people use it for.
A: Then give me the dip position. 407.75 nm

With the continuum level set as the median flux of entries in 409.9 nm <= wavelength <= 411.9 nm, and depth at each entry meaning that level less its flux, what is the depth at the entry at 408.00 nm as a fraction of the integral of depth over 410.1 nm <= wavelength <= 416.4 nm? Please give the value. 0.15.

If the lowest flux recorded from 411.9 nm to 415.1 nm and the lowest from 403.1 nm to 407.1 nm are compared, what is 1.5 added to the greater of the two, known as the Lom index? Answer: 9.54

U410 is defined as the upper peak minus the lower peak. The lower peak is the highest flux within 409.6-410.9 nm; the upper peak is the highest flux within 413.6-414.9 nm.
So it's 1.7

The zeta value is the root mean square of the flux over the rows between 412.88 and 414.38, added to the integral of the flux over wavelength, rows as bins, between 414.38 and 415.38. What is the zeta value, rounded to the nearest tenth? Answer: 17.3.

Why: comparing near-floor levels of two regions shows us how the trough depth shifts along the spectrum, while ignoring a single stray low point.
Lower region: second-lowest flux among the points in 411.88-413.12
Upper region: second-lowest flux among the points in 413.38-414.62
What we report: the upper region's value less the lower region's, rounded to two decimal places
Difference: 0.50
